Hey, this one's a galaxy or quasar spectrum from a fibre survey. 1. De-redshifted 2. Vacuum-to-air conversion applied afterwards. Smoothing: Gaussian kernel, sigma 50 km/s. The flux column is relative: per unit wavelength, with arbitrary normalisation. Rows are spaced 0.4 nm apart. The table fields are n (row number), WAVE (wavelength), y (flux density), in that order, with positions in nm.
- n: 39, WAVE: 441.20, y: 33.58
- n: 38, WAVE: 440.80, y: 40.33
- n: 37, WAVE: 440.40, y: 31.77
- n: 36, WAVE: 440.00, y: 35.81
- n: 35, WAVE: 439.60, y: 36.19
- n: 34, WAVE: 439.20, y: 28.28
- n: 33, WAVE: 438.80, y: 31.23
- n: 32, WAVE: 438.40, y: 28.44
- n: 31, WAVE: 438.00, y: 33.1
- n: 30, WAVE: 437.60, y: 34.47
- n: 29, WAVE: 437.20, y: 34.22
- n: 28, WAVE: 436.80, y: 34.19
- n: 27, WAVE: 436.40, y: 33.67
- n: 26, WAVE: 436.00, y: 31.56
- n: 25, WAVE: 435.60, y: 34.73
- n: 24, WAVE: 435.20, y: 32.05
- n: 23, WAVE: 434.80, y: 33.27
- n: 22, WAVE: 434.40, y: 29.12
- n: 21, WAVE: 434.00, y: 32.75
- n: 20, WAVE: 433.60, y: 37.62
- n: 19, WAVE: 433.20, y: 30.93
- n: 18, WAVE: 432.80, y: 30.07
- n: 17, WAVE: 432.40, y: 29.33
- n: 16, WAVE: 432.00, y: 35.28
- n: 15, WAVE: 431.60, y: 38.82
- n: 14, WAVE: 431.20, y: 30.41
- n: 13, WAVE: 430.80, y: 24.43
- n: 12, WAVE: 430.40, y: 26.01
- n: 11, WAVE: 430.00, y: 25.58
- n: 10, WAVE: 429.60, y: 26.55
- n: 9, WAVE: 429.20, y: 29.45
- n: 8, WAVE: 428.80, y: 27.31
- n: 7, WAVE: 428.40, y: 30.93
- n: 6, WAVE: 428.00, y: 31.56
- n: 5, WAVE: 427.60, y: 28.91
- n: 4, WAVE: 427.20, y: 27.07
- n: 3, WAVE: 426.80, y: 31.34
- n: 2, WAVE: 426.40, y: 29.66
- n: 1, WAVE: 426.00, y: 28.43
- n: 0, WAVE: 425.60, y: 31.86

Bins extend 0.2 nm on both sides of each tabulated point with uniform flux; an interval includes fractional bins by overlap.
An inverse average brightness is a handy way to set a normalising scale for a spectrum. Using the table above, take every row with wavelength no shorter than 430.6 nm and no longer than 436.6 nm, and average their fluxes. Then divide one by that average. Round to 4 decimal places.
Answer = 0.0310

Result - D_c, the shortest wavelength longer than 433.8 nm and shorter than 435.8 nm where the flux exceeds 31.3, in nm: 434.00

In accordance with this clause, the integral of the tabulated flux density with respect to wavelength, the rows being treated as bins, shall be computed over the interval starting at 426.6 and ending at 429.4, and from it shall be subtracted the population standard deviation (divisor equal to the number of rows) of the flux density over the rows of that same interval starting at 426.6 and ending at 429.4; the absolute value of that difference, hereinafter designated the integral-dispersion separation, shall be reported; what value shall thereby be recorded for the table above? 80.9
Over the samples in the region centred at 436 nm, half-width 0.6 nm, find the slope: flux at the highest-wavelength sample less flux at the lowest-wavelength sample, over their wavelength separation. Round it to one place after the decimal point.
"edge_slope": -1.3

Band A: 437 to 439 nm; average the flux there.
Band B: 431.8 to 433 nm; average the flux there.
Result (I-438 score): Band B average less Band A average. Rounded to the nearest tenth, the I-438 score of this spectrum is -0.7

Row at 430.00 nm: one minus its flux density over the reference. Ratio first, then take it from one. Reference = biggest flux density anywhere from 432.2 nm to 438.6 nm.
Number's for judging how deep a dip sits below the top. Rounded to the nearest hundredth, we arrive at 0.32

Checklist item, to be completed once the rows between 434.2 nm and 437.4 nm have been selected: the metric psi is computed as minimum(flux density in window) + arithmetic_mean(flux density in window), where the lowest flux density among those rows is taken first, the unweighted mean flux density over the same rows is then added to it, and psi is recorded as 62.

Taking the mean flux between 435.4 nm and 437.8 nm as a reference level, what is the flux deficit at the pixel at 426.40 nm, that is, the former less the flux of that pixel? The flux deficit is 4.1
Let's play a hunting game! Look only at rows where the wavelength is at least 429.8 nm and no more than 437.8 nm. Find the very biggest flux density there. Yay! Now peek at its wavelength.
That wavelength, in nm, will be 431.60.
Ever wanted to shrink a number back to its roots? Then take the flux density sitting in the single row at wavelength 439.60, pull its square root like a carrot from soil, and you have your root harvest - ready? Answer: 6.02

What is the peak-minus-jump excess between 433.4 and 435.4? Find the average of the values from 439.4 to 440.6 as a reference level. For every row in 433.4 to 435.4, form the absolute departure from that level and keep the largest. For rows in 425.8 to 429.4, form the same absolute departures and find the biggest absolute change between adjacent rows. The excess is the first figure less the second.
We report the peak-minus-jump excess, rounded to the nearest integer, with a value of 1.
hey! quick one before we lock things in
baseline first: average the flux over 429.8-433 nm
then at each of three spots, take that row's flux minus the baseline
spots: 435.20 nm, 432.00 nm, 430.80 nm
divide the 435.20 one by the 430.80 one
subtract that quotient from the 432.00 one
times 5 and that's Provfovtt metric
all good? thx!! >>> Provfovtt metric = 28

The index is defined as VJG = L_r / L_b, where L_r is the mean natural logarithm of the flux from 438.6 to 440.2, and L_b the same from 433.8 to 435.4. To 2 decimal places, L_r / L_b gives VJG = 1.01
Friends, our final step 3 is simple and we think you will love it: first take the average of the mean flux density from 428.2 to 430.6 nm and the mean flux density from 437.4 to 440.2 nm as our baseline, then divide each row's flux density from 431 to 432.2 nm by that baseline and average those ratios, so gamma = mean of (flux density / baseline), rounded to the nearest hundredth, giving 1.16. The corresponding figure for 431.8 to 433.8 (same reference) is 1.09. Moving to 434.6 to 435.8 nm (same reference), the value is 1.11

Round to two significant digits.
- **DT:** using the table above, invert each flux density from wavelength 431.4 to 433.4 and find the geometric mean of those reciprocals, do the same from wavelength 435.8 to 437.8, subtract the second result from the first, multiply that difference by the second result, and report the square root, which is 0.0050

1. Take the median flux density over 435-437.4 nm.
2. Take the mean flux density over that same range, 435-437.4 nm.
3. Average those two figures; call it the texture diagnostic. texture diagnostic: 33.7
